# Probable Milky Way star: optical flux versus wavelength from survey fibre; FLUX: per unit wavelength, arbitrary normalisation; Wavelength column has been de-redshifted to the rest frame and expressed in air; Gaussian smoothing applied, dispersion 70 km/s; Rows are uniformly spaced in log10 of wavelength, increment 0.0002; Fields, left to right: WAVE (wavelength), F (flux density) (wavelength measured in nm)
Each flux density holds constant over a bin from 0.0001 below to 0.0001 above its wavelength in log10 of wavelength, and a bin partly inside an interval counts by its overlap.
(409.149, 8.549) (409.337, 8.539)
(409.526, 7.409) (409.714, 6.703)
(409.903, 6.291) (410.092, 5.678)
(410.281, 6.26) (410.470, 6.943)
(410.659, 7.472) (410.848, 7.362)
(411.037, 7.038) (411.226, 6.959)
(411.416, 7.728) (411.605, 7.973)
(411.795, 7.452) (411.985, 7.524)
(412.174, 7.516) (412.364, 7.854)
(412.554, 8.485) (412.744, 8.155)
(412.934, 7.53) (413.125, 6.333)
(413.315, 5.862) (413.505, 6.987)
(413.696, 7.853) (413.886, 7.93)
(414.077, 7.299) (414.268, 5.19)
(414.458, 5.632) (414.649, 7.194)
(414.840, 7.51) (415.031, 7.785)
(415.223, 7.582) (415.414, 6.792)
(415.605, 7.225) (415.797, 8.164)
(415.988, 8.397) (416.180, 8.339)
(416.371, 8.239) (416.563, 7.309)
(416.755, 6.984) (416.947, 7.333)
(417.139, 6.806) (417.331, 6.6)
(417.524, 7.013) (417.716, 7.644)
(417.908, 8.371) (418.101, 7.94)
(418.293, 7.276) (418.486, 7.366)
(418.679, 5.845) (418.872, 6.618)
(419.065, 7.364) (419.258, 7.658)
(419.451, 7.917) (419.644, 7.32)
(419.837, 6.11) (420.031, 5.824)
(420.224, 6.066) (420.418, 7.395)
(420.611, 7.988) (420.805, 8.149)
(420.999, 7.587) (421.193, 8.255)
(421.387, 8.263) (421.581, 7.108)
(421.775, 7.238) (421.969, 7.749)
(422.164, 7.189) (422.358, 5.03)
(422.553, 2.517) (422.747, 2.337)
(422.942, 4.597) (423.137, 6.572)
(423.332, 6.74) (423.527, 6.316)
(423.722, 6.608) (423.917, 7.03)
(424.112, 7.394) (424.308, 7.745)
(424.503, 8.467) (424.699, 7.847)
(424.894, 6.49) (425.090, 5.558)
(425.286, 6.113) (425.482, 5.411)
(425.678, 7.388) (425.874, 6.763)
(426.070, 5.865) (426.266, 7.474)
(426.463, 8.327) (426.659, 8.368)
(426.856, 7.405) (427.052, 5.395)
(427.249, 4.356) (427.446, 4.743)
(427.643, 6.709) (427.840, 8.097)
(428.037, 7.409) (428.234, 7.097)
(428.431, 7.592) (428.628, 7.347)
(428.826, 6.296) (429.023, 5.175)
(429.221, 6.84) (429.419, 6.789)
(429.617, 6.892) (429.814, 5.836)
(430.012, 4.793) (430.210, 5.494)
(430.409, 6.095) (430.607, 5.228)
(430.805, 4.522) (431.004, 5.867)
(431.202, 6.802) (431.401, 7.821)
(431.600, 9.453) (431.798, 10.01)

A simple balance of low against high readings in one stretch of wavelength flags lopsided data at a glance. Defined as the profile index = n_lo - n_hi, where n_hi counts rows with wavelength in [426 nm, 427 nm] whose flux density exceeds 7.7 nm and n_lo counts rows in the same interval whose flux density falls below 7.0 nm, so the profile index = -1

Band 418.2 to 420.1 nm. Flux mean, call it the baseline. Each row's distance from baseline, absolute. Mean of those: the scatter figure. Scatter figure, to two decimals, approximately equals 0.66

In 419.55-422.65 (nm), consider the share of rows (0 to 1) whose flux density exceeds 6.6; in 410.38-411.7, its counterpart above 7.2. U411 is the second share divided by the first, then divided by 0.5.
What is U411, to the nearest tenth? 1.7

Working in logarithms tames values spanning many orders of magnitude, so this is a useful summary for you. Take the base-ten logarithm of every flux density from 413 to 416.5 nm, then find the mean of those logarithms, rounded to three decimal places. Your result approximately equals 0.856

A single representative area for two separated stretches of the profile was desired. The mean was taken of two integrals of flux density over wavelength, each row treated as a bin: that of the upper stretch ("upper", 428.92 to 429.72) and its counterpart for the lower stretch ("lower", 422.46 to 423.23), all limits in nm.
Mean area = 4.1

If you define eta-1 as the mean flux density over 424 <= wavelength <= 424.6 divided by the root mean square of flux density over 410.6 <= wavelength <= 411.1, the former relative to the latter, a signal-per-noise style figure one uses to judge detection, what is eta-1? 1.08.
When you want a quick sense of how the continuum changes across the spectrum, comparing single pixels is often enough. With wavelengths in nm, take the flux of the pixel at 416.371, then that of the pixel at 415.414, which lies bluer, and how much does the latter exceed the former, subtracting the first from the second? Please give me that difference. -1.4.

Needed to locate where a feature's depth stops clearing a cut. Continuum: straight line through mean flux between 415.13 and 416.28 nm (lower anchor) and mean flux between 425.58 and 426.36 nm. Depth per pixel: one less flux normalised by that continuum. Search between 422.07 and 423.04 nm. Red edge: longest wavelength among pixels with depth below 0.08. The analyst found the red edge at 422.164 nm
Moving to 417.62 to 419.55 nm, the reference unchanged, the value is 419.451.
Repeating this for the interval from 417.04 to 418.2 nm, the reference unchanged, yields 418.101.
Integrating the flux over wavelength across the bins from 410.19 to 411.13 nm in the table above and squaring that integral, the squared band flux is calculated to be 44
